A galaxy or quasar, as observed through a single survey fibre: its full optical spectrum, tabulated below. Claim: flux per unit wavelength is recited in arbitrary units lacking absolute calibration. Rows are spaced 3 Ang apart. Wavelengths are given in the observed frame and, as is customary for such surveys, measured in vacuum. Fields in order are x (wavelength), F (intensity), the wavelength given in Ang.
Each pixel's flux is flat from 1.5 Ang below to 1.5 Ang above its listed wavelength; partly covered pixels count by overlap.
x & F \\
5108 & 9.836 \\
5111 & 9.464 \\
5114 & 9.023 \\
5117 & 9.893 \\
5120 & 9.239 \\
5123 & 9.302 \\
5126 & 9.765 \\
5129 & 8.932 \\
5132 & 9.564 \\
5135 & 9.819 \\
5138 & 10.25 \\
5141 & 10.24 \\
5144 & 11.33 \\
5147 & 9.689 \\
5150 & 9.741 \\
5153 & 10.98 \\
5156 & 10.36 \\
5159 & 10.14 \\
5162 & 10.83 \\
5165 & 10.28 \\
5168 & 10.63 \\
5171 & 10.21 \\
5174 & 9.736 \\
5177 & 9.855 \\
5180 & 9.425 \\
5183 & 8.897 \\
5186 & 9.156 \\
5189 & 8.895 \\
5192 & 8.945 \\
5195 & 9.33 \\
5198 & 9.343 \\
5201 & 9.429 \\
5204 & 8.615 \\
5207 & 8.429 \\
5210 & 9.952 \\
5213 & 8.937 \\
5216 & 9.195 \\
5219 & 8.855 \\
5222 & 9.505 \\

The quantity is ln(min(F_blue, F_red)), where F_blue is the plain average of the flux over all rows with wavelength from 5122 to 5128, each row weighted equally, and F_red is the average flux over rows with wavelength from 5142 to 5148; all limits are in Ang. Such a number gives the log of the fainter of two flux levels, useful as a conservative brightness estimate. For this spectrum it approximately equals 2.25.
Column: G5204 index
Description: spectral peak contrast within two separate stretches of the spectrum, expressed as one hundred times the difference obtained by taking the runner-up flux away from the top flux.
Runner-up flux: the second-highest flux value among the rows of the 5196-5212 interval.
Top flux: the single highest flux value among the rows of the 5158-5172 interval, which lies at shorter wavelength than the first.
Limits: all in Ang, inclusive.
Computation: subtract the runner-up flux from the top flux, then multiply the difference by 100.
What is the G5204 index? 140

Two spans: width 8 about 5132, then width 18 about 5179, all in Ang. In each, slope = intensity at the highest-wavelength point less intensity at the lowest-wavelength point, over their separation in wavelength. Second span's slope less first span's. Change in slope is -0.22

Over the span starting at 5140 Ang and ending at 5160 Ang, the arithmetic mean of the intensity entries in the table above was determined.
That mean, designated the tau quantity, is 10.4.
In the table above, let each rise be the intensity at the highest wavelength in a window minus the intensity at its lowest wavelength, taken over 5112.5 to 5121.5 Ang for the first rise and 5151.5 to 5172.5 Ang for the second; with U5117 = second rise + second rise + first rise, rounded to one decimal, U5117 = -1.3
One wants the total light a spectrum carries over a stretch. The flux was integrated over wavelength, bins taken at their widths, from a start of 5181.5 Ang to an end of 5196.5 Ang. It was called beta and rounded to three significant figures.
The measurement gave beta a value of 136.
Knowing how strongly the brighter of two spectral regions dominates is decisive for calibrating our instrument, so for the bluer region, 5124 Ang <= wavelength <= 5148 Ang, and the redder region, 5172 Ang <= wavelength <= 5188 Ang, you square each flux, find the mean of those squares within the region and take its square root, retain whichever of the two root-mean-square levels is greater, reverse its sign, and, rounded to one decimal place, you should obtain -10.0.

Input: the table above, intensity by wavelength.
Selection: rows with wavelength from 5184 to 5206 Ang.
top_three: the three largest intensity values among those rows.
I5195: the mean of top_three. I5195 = 9.4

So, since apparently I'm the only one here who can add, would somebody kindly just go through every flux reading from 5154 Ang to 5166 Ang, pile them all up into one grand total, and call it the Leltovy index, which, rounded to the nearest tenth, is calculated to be 41.6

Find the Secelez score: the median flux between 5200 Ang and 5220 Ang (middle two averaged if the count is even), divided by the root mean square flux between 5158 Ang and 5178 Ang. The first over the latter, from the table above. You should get 0.87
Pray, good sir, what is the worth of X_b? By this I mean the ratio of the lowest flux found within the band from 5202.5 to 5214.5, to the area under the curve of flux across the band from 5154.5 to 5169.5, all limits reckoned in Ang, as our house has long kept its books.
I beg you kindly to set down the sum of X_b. 0.054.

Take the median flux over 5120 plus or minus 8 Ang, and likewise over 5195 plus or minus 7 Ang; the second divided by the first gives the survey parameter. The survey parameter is 1.00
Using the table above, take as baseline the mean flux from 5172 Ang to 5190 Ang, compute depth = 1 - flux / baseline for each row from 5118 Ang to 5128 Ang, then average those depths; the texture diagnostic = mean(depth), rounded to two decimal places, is -0.01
